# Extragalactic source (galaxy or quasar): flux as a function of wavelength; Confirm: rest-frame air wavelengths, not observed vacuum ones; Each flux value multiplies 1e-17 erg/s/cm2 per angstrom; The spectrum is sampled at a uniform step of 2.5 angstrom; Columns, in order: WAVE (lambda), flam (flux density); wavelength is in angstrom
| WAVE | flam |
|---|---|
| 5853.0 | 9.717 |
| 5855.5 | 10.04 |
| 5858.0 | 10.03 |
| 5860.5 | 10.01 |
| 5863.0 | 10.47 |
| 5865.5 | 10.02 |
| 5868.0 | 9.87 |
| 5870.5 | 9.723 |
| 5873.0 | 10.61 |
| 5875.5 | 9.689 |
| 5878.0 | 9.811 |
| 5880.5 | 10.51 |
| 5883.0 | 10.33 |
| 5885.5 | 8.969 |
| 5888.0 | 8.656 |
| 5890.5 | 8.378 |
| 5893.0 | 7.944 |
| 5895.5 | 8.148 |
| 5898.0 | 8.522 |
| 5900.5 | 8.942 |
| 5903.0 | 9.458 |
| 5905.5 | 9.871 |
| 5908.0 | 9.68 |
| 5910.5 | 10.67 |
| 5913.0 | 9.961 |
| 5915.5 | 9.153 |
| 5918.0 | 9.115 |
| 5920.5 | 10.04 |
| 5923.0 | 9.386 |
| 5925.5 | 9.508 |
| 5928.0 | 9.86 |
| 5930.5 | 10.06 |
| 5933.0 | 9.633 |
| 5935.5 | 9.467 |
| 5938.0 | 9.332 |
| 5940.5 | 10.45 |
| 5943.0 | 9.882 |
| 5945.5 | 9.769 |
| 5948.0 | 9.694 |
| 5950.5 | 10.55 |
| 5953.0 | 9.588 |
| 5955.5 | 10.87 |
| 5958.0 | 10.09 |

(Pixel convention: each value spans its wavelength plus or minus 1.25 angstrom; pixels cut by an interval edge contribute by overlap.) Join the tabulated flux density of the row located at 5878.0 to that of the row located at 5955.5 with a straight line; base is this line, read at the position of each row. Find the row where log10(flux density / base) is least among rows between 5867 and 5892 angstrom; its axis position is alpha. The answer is 5890.5 angstrom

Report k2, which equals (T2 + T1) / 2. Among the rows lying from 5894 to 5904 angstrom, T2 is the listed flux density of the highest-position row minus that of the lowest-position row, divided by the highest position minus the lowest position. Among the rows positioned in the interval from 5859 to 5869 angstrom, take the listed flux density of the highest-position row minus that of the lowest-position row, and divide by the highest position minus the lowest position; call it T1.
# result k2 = 0.08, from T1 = -0.02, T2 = 0.17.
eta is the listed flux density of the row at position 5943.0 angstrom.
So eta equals 9.882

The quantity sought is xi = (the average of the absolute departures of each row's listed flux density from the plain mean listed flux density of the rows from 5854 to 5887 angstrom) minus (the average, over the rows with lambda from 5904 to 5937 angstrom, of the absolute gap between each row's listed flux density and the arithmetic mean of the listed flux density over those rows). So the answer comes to 0.0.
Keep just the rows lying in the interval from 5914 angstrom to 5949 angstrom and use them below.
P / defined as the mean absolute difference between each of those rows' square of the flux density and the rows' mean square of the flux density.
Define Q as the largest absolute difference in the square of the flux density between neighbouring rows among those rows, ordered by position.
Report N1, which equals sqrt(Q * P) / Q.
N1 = 0.51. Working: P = 5.8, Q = 22.1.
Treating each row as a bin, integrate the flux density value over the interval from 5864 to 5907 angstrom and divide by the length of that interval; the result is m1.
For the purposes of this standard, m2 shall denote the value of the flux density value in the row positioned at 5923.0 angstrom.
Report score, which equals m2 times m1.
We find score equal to 88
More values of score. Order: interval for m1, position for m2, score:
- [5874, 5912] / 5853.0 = 91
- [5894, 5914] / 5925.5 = 89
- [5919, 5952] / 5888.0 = 85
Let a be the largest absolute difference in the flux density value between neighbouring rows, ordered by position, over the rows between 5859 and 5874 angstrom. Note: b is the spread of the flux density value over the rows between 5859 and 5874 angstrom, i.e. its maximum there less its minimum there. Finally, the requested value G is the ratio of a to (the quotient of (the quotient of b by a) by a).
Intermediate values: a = 0.9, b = 0.9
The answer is 0.79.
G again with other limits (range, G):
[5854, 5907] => 0.95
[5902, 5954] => 0.90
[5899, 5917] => 0.56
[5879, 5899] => 0.98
